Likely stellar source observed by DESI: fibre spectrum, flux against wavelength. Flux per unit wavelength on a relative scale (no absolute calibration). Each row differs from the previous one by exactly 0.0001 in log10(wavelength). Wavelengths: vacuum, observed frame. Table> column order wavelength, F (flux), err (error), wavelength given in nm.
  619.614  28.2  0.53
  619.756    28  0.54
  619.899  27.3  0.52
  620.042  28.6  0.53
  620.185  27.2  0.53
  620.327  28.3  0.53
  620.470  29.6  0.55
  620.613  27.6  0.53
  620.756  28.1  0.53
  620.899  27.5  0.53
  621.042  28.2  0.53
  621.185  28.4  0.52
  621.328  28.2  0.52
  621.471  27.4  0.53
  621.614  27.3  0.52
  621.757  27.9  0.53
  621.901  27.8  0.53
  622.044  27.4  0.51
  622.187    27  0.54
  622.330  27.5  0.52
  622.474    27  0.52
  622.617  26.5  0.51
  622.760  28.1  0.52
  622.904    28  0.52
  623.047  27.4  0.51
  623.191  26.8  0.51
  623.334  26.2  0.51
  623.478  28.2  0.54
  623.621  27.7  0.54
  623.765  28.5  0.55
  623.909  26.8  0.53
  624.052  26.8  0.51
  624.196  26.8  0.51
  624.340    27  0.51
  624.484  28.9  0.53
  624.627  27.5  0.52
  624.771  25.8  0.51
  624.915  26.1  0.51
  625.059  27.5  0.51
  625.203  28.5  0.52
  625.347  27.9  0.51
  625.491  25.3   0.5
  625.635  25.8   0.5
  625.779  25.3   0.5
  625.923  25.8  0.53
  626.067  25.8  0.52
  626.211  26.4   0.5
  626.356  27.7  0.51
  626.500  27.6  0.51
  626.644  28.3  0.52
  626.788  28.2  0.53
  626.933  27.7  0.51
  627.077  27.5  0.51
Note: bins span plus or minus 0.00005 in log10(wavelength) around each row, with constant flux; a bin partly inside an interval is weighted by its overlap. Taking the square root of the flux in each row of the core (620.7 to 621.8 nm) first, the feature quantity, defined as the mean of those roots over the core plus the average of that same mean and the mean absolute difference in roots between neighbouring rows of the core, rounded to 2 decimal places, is 7.94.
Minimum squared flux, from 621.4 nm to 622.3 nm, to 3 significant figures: 729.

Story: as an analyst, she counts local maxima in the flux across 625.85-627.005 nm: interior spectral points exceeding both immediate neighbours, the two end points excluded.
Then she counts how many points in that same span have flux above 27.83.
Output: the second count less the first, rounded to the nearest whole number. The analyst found 0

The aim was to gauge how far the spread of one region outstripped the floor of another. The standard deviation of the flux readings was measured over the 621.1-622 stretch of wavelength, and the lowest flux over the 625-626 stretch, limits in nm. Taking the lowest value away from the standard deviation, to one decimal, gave -24.9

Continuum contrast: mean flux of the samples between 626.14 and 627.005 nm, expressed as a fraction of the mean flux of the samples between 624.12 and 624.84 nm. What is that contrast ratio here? 1.02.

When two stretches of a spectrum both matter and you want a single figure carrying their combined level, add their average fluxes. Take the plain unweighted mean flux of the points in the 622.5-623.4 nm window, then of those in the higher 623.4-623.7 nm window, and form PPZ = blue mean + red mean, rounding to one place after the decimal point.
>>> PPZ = 55.1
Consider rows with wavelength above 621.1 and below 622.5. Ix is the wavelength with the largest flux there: 621.185 nm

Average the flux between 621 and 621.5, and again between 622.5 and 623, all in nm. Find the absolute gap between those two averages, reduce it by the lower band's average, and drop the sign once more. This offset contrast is 27.5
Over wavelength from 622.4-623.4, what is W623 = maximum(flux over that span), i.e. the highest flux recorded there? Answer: 28.1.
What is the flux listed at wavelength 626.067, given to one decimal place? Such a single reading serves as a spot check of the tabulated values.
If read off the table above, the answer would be 25.8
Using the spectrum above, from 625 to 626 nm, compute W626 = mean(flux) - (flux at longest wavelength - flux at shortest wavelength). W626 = 28.3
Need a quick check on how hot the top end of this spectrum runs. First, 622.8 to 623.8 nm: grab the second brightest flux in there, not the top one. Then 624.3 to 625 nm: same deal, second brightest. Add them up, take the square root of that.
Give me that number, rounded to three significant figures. 7.46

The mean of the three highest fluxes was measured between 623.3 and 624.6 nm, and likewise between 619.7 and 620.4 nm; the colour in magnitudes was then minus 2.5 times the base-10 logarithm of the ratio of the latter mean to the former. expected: 0.009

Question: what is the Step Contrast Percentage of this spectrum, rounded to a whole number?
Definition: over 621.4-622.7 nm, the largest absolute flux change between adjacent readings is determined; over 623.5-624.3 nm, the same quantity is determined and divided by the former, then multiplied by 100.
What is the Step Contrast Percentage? 283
